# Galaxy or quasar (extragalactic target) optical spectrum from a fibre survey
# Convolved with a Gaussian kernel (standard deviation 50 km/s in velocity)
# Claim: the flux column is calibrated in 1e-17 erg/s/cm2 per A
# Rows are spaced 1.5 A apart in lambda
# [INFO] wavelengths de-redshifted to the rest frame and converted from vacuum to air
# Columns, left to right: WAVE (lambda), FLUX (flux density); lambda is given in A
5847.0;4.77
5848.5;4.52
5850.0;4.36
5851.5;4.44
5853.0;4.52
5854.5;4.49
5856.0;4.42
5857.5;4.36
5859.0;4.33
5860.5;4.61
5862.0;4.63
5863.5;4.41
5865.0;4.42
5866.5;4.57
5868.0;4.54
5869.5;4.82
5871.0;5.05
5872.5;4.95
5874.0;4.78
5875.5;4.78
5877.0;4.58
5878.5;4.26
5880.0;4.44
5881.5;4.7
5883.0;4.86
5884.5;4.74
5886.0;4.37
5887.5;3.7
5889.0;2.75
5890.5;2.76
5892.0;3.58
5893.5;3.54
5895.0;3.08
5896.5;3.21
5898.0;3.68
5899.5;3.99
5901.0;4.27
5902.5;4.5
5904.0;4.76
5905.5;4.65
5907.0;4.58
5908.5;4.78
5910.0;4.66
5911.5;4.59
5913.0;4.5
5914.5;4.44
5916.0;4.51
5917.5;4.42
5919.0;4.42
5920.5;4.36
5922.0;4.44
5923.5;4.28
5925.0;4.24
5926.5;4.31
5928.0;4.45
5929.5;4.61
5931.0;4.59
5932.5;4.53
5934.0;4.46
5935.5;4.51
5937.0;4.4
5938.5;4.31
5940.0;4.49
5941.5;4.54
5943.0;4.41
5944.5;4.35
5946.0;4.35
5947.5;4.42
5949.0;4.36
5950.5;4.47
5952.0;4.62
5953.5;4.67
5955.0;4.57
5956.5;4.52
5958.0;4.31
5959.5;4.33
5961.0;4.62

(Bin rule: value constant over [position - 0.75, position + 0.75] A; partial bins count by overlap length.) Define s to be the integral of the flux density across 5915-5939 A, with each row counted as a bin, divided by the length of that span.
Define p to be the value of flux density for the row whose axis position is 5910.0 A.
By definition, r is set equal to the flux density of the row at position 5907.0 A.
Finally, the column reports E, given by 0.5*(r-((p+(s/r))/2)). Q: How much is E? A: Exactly 0.88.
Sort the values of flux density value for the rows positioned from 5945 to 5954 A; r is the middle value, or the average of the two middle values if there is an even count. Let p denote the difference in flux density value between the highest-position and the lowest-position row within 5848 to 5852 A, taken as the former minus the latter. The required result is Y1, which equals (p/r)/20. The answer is -0.0009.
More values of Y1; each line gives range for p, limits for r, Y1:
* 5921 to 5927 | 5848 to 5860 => -0.0015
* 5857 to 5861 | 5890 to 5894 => 0.0035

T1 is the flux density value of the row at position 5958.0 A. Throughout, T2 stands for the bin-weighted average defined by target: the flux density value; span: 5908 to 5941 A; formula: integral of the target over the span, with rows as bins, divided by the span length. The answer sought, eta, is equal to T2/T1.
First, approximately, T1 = 4.31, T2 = 4.47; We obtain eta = 1.04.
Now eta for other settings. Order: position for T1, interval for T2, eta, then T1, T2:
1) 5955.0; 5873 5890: 0.95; 4.57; 4.35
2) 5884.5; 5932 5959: 0.94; 4.74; 4.46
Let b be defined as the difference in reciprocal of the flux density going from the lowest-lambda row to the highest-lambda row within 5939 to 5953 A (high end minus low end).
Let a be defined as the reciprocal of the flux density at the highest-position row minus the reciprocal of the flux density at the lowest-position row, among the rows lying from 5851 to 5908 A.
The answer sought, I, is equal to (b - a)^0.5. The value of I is 0.02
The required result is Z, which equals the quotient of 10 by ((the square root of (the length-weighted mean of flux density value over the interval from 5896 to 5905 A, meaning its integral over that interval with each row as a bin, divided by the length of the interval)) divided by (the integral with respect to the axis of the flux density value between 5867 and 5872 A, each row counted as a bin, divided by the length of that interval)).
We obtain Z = 23.7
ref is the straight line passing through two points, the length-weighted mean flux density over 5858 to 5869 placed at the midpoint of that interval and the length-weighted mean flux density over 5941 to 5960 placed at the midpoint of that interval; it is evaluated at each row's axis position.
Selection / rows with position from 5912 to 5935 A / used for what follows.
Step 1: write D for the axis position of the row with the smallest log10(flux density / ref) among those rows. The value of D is 5925.0 A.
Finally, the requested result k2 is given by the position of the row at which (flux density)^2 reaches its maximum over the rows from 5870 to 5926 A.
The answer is 5871.0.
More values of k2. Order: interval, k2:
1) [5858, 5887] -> 5871.0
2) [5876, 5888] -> 5883.0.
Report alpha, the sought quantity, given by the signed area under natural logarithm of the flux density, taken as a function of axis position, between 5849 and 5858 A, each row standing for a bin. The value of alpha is 13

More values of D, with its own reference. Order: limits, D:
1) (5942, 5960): 5958.0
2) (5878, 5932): 5889.0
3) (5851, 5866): 5859.0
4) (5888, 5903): 5889.0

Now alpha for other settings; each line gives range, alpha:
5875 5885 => 15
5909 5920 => 17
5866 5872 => 9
